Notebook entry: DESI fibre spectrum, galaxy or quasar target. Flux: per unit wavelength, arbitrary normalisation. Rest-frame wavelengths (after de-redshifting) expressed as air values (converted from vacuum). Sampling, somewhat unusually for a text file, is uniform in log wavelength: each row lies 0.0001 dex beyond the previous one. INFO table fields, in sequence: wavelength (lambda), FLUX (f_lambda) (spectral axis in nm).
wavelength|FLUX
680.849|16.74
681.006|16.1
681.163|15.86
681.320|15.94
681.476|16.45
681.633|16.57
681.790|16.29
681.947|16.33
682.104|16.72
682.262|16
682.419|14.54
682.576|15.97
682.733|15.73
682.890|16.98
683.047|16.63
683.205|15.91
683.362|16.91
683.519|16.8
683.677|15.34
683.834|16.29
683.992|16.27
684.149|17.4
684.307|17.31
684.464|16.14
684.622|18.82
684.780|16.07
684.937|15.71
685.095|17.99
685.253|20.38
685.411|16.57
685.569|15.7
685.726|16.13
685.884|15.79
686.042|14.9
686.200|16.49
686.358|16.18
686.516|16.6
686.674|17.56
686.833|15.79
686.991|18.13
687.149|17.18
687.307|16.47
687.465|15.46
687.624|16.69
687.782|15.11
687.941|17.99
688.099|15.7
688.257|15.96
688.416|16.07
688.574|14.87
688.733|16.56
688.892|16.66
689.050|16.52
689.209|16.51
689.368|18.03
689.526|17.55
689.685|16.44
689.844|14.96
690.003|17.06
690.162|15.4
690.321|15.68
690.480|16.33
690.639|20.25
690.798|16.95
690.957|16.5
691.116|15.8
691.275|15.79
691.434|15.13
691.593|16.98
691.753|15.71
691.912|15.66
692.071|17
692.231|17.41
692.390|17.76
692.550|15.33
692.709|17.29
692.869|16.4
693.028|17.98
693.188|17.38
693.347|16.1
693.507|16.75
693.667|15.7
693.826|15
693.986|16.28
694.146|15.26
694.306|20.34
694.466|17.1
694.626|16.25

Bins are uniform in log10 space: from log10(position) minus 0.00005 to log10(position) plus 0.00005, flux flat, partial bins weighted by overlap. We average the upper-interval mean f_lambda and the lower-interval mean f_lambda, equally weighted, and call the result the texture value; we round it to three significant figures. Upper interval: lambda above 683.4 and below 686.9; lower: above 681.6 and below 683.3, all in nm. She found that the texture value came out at 16.4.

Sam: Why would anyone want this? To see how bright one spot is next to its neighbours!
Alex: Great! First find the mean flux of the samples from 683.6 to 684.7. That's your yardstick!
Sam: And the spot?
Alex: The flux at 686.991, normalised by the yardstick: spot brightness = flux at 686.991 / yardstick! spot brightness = 1.08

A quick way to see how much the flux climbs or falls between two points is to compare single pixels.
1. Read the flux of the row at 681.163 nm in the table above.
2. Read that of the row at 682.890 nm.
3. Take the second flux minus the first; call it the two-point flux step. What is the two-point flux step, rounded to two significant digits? 1.1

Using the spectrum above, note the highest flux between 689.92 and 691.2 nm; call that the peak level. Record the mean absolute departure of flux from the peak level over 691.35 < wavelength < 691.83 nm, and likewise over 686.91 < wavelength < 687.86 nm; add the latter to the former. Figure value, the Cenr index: 8.05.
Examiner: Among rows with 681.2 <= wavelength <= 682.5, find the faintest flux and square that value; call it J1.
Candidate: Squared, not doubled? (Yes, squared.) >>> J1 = 211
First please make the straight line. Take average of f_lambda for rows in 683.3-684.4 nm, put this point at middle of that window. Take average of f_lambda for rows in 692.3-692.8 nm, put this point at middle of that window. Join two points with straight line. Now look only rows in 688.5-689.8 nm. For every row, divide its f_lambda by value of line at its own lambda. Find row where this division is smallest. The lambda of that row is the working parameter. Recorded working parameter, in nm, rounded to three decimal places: 688.574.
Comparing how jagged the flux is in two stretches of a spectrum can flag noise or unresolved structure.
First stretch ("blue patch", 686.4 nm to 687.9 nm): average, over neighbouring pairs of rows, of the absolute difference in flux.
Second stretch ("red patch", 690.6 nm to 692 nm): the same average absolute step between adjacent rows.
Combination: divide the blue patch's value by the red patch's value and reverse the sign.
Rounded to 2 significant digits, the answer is -1.3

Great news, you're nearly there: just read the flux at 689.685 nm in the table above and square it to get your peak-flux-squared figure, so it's 270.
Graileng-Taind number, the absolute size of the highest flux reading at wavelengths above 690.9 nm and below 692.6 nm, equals 17.8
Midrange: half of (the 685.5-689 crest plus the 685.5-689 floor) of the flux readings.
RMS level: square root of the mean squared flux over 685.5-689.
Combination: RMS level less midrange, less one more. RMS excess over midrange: -1.2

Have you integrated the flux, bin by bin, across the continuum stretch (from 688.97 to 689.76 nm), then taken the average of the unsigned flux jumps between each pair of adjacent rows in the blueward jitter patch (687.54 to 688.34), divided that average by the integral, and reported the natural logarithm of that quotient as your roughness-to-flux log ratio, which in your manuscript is -2.0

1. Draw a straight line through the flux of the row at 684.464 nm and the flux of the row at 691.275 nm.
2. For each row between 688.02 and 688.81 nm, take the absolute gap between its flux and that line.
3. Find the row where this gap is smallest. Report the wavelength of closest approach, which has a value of 688.257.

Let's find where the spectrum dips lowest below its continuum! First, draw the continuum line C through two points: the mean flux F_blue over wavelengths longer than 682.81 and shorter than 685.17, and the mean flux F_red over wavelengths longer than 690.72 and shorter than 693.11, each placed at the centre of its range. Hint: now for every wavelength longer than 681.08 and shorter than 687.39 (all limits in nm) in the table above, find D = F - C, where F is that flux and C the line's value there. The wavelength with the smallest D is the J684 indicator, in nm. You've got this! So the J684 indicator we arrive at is 682.419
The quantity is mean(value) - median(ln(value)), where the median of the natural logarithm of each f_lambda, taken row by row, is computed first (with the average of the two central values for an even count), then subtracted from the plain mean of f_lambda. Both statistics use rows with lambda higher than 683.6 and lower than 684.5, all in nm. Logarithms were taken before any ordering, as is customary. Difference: 13.7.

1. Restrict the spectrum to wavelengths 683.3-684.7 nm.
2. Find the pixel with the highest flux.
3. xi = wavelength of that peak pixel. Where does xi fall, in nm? 684.622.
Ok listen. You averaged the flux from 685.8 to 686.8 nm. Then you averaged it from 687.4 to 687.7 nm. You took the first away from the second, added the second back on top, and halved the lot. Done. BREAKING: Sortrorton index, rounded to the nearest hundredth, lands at 7.95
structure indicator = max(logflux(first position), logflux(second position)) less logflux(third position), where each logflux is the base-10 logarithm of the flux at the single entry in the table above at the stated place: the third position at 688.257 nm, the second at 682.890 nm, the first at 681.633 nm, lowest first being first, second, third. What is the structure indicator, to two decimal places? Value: 0.03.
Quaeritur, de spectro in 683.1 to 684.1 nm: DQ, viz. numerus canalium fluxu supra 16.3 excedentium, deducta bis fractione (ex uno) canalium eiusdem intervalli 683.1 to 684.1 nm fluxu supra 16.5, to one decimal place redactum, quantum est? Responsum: 1.3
